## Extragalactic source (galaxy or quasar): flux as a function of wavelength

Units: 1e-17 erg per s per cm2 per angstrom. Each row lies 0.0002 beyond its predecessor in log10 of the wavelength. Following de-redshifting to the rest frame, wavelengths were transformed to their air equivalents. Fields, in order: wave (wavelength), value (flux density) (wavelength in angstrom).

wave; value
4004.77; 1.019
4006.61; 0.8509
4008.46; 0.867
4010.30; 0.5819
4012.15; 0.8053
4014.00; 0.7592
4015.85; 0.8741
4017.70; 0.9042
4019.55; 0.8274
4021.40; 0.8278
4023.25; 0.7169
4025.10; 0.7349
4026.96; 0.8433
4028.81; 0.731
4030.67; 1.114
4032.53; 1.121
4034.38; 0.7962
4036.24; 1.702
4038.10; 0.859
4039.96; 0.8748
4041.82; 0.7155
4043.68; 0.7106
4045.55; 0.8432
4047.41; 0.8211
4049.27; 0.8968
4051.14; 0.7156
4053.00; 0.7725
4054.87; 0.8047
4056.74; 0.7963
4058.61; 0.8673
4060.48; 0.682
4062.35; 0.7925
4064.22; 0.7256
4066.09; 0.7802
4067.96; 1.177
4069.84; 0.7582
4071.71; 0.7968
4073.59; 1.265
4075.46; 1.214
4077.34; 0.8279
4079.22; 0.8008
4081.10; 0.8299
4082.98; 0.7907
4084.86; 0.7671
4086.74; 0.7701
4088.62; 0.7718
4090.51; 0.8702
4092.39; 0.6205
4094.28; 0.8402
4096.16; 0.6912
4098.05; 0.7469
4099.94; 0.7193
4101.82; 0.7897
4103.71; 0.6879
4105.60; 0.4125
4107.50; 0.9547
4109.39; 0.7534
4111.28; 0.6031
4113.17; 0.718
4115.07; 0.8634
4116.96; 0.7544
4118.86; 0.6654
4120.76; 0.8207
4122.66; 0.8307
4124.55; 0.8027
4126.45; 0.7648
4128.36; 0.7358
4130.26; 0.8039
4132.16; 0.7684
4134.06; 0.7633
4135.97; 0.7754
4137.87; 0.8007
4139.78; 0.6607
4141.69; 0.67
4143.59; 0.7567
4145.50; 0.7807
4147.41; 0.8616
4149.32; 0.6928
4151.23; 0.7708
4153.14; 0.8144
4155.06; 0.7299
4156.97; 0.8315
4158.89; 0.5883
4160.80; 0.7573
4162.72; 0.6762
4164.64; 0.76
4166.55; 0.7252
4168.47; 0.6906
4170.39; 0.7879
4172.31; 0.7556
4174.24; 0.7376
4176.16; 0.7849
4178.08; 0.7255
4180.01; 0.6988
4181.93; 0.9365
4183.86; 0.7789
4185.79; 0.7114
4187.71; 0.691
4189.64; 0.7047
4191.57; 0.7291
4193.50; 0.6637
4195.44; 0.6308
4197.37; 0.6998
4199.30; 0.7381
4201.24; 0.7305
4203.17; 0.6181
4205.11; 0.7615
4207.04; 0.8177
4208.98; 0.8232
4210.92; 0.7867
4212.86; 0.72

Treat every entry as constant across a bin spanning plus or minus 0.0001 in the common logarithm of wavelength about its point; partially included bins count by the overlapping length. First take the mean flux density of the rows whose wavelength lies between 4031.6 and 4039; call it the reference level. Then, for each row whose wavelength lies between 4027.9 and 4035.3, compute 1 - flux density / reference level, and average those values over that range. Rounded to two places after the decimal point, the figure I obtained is 0.16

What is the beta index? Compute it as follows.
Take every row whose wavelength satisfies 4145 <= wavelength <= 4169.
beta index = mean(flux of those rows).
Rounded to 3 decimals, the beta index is 0.745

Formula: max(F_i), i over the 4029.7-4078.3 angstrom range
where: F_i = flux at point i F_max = 1.702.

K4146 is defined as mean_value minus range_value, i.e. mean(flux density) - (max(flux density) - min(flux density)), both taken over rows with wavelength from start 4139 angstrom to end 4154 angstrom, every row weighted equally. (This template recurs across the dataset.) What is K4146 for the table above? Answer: 0.55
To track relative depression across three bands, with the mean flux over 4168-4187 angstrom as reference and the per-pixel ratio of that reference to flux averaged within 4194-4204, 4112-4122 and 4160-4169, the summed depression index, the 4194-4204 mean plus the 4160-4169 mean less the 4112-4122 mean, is 1.17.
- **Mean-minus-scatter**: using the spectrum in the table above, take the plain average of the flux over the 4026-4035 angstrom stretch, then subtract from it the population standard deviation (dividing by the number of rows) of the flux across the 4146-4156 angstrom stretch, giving 0.86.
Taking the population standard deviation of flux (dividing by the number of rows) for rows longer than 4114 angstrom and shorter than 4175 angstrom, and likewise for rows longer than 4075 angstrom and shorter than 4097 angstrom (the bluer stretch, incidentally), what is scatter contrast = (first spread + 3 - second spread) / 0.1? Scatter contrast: 29.2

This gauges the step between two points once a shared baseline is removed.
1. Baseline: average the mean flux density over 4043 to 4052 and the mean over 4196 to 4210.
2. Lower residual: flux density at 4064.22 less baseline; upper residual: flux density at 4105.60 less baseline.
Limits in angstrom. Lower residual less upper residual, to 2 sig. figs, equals 0.31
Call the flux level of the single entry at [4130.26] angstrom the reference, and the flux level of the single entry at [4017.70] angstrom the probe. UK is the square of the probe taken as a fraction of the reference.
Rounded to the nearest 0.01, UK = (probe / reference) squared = 1.27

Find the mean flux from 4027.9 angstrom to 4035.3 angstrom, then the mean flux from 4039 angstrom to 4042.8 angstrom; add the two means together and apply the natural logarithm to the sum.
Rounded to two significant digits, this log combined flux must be 0.55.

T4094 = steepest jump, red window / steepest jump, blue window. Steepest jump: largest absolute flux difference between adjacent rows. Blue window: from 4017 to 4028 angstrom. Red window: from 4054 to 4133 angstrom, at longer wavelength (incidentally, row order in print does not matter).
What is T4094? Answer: 4.9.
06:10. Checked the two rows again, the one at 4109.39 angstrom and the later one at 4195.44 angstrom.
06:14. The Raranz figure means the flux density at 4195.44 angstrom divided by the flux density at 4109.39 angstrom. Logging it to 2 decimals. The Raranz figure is 0.84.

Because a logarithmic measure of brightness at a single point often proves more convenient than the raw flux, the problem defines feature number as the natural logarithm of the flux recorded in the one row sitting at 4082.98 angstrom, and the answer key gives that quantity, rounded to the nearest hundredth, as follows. -0.23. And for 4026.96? -0.17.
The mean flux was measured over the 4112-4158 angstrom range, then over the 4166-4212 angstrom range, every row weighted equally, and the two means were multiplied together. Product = 0.567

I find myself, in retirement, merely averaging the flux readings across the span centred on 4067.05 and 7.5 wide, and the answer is 0.86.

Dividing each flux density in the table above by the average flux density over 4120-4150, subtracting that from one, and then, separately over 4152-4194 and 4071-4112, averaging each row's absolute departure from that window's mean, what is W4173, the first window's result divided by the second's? 0.44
